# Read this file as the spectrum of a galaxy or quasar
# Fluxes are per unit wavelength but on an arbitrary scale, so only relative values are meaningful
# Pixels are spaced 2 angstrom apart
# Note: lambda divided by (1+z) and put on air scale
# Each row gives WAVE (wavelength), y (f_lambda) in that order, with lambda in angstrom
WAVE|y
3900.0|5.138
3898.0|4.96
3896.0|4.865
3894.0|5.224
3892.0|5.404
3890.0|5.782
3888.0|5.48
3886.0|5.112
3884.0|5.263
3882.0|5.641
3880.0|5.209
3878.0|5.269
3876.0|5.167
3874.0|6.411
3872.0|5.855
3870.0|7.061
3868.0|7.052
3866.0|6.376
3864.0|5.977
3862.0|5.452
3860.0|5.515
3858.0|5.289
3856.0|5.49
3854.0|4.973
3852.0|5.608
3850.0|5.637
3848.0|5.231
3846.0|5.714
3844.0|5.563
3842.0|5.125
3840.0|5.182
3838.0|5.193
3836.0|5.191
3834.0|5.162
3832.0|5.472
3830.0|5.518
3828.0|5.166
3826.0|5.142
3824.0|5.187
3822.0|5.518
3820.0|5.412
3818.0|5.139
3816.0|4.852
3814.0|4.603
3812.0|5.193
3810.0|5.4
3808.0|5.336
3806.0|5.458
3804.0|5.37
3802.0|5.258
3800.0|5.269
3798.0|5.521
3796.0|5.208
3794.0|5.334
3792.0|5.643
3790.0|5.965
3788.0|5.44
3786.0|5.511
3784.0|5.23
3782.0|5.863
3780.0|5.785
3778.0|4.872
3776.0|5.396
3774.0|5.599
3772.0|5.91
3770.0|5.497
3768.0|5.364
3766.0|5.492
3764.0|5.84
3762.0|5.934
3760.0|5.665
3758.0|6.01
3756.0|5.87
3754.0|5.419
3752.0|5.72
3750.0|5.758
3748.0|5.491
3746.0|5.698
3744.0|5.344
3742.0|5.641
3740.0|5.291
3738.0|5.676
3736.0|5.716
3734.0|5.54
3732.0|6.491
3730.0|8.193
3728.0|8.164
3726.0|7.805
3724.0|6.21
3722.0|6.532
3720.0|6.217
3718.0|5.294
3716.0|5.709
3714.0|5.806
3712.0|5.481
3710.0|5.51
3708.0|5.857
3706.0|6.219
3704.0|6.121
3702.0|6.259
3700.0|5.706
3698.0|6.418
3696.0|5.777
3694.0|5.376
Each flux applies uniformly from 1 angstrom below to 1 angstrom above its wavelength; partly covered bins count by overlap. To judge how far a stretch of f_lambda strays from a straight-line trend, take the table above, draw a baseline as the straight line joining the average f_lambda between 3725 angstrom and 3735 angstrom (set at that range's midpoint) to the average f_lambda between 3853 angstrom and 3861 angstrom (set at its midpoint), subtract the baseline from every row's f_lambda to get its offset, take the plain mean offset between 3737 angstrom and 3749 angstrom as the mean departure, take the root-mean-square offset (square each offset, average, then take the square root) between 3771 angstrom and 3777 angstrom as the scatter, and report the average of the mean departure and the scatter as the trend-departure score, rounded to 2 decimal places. -0.28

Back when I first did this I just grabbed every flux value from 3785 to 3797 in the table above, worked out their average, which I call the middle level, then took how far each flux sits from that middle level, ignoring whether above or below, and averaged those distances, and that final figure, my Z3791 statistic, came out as 0.19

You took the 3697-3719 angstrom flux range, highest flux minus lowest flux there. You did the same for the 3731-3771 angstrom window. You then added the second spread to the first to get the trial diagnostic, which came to 2.3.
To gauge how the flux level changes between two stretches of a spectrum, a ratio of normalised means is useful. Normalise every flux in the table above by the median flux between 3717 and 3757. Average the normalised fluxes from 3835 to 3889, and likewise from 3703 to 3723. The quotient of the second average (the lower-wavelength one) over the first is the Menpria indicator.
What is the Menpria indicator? 1.05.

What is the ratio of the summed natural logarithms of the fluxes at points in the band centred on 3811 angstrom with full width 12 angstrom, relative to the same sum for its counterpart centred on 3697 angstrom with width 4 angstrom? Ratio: 2.7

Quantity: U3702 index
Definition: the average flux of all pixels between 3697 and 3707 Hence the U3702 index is 6.1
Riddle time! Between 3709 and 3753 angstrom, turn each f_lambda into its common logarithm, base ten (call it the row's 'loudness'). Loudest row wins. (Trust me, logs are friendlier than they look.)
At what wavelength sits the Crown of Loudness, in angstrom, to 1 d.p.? 3730.0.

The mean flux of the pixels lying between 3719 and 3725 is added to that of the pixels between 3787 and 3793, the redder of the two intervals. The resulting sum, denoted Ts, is 12.0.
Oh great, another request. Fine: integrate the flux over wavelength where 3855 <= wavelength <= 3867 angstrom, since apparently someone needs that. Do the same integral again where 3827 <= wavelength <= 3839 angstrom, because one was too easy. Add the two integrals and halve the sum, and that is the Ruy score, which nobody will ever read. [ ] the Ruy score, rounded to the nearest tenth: 65.8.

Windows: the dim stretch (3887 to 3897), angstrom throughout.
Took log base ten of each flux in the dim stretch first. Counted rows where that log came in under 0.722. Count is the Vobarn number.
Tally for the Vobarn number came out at 2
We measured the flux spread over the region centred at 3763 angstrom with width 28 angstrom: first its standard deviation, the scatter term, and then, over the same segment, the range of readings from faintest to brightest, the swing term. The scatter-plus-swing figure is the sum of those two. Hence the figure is 0.86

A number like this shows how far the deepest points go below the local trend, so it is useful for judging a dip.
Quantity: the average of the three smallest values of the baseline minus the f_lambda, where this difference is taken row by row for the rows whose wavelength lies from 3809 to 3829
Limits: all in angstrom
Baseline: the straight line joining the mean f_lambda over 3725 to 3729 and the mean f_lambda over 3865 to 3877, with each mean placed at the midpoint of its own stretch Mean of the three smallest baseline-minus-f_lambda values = 1.50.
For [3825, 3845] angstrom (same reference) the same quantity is 1.21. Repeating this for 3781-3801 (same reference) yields 1.46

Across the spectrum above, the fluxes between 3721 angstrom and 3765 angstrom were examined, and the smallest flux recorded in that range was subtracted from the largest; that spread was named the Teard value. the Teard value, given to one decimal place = 2.9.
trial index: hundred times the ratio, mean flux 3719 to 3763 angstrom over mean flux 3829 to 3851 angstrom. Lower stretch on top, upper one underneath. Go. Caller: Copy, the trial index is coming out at 114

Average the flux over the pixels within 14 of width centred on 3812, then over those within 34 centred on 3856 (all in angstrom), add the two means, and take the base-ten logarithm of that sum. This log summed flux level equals 1.036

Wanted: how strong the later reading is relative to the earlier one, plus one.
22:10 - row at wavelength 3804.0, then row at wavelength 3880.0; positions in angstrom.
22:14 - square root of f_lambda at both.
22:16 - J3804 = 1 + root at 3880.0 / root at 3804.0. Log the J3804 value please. 1.98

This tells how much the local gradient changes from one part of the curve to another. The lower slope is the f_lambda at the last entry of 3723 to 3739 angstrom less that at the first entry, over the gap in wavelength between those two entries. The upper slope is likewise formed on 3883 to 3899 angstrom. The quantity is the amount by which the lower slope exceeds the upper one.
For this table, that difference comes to -0.02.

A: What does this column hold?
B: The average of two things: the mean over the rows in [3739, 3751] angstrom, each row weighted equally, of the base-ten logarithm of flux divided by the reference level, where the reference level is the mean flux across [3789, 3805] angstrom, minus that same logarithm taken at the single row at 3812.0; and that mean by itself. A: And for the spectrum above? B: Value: 0.017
